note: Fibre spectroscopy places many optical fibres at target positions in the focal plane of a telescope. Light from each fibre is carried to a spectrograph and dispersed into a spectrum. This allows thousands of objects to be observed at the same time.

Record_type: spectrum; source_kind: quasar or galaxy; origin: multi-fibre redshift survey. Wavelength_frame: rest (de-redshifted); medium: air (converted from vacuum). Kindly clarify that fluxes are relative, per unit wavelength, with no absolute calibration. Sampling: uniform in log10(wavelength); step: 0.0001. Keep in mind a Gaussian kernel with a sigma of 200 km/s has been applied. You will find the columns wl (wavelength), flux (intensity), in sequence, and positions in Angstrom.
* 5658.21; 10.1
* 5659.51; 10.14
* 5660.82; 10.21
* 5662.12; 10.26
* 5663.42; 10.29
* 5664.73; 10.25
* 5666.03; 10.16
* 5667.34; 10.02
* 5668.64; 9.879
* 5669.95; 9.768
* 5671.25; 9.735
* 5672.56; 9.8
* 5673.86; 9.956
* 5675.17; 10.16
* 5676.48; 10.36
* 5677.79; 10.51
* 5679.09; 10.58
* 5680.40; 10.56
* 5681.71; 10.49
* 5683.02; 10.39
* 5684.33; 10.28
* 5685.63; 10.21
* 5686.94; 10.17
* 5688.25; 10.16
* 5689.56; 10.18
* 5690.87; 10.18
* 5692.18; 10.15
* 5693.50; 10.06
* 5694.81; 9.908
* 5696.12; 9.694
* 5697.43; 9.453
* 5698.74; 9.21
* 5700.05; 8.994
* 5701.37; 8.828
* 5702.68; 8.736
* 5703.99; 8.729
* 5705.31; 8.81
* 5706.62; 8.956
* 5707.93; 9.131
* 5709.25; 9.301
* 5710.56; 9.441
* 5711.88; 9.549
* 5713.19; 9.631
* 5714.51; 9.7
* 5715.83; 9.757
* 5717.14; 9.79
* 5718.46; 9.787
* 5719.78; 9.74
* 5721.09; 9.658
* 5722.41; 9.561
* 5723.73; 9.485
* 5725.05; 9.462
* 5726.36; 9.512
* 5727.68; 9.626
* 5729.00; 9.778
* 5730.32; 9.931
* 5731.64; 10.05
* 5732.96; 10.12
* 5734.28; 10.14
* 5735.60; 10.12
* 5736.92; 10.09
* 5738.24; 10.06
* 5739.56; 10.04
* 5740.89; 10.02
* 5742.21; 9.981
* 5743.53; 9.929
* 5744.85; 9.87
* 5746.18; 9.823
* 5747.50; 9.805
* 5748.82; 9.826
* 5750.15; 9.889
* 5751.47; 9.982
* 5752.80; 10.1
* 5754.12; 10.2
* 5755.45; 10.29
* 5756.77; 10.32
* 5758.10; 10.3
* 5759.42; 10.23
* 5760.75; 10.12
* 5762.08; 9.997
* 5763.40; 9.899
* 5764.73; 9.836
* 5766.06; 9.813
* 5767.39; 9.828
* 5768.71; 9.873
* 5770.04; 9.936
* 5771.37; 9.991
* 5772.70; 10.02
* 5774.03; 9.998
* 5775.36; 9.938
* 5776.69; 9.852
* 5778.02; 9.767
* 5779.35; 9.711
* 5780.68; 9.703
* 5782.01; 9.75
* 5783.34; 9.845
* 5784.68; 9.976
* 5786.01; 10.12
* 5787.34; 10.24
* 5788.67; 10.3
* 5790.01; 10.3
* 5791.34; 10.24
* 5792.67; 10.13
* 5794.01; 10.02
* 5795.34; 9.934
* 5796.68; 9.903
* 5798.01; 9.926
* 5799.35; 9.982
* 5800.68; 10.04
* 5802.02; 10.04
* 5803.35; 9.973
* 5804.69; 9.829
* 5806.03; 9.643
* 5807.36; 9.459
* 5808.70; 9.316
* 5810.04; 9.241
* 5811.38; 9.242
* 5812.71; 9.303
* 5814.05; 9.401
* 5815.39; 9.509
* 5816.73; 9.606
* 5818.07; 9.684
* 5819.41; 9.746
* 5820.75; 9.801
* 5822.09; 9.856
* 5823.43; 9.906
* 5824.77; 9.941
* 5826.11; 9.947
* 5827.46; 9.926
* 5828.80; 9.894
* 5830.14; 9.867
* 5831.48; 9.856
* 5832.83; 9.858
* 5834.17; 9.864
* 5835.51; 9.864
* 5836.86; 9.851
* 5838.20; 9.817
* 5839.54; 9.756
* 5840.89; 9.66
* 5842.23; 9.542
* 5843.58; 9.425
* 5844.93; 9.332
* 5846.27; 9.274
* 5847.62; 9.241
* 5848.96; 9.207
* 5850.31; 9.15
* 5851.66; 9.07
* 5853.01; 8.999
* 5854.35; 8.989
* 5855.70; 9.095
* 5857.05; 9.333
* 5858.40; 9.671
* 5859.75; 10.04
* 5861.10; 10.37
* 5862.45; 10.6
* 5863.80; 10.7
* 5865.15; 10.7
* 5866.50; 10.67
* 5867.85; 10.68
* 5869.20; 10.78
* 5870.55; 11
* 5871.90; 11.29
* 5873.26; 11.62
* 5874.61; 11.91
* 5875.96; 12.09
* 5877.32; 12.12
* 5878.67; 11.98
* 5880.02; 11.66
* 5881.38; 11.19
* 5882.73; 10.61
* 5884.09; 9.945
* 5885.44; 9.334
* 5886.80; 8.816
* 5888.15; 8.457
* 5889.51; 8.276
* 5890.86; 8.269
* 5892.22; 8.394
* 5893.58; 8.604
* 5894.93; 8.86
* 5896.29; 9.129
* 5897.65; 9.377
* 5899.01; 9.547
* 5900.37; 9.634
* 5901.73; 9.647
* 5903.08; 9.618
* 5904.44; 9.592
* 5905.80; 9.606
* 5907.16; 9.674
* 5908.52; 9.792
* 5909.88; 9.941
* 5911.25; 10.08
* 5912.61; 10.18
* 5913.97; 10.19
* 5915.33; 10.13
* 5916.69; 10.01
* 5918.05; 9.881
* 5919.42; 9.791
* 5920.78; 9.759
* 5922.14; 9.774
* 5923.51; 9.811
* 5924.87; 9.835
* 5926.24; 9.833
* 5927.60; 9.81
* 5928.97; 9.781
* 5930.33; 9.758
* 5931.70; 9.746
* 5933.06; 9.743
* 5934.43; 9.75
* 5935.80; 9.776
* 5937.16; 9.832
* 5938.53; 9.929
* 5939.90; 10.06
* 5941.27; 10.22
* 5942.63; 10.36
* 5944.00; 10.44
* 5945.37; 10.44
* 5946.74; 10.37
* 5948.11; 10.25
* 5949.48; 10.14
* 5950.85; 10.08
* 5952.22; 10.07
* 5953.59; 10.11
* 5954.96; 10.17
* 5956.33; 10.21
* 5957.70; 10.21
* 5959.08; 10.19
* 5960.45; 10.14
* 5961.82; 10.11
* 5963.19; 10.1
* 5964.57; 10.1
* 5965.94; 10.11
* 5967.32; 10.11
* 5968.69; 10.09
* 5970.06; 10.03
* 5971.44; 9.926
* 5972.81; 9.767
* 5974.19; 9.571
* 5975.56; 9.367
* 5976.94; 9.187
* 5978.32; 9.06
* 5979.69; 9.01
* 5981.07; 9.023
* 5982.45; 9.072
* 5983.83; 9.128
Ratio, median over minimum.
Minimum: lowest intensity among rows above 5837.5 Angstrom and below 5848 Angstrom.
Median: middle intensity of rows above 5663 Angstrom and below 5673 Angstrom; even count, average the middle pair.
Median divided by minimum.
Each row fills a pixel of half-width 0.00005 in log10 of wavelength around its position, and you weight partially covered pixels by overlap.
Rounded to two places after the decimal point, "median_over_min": 1.08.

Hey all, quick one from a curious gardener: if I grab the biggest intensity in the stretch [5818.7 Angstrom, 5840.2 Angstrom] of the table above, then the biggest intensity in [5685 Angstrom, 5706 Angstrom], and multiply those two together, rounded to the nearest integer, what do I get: 102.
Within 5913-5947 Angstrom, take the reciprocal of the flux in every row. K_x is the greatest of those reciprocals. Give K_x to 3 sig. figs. 0.103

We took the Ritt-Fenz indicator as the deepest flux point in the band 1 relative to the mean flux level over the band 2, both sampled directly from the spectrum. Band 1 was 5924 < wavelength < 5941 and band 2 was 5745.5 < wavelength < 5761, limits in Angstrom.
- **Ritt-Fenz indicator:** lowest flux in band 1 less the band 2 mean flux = -0.33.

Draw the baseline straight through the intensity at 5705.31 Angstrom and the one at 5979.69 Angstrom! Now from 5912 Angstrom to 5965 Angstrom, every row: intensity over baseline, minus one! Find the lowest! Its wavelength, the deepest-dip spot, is 5933.06 Angstrom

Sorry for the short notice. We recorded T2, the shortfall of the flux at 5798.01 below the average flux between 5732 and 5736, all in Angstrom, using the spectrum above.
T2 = 0.20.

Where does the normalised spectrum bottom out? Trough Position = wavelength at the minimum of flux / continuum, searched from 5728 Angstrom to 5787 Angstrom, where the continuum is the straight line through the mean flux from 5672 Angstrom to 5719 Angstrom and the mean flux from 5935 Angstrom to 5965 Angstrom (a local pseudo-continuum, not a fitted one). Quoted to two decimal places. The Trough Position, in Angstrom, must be 5780.68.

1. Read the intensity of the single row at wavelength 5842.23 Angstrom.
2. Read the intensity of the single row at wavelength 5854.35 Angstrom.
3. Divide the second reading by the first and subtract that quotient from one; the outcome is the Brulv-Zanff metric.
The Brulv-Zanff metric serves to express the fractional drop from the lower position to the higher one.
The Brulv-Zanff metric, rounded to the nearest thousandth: 0.058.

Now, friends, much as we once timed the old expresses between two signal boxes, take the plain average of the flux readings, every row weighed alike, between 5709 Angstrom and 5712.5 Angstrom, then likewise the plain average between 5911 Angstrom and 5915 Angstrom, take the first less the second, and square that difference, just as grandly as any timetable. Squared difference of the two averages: 0.52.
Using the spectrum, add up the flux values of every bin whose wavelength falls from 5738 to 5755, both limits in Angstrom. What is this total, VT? 130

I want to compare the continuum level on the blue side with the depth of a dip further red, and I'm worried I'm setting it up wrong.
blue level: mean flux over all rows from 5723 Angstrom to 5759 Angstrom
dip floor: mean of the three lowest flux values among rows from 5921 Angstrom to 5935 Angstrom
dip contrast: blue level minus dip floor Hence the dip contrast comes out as 0.21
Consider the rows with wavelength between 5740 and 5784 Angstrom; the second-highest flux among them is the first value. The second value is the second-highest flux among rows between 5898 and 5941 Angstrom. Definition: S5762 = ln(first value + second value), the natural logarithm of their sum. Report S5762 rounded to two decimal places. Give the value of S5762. 3.02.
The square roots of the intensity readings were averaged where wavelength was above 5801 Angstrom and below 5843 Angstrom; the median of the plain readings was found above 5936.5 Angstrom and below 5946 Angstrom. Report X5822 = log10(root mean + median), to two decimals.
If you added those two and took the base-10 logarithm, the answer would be 1.13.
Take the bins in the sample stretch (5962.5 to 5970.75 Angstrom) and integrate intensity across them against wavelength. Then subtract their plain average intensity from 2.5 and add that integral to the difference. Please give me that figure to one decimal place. 75.6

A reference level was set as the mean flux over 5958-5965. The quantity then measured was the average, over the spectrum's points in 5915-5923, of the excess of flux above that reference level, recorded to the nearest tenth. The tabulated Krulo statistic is -0.2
